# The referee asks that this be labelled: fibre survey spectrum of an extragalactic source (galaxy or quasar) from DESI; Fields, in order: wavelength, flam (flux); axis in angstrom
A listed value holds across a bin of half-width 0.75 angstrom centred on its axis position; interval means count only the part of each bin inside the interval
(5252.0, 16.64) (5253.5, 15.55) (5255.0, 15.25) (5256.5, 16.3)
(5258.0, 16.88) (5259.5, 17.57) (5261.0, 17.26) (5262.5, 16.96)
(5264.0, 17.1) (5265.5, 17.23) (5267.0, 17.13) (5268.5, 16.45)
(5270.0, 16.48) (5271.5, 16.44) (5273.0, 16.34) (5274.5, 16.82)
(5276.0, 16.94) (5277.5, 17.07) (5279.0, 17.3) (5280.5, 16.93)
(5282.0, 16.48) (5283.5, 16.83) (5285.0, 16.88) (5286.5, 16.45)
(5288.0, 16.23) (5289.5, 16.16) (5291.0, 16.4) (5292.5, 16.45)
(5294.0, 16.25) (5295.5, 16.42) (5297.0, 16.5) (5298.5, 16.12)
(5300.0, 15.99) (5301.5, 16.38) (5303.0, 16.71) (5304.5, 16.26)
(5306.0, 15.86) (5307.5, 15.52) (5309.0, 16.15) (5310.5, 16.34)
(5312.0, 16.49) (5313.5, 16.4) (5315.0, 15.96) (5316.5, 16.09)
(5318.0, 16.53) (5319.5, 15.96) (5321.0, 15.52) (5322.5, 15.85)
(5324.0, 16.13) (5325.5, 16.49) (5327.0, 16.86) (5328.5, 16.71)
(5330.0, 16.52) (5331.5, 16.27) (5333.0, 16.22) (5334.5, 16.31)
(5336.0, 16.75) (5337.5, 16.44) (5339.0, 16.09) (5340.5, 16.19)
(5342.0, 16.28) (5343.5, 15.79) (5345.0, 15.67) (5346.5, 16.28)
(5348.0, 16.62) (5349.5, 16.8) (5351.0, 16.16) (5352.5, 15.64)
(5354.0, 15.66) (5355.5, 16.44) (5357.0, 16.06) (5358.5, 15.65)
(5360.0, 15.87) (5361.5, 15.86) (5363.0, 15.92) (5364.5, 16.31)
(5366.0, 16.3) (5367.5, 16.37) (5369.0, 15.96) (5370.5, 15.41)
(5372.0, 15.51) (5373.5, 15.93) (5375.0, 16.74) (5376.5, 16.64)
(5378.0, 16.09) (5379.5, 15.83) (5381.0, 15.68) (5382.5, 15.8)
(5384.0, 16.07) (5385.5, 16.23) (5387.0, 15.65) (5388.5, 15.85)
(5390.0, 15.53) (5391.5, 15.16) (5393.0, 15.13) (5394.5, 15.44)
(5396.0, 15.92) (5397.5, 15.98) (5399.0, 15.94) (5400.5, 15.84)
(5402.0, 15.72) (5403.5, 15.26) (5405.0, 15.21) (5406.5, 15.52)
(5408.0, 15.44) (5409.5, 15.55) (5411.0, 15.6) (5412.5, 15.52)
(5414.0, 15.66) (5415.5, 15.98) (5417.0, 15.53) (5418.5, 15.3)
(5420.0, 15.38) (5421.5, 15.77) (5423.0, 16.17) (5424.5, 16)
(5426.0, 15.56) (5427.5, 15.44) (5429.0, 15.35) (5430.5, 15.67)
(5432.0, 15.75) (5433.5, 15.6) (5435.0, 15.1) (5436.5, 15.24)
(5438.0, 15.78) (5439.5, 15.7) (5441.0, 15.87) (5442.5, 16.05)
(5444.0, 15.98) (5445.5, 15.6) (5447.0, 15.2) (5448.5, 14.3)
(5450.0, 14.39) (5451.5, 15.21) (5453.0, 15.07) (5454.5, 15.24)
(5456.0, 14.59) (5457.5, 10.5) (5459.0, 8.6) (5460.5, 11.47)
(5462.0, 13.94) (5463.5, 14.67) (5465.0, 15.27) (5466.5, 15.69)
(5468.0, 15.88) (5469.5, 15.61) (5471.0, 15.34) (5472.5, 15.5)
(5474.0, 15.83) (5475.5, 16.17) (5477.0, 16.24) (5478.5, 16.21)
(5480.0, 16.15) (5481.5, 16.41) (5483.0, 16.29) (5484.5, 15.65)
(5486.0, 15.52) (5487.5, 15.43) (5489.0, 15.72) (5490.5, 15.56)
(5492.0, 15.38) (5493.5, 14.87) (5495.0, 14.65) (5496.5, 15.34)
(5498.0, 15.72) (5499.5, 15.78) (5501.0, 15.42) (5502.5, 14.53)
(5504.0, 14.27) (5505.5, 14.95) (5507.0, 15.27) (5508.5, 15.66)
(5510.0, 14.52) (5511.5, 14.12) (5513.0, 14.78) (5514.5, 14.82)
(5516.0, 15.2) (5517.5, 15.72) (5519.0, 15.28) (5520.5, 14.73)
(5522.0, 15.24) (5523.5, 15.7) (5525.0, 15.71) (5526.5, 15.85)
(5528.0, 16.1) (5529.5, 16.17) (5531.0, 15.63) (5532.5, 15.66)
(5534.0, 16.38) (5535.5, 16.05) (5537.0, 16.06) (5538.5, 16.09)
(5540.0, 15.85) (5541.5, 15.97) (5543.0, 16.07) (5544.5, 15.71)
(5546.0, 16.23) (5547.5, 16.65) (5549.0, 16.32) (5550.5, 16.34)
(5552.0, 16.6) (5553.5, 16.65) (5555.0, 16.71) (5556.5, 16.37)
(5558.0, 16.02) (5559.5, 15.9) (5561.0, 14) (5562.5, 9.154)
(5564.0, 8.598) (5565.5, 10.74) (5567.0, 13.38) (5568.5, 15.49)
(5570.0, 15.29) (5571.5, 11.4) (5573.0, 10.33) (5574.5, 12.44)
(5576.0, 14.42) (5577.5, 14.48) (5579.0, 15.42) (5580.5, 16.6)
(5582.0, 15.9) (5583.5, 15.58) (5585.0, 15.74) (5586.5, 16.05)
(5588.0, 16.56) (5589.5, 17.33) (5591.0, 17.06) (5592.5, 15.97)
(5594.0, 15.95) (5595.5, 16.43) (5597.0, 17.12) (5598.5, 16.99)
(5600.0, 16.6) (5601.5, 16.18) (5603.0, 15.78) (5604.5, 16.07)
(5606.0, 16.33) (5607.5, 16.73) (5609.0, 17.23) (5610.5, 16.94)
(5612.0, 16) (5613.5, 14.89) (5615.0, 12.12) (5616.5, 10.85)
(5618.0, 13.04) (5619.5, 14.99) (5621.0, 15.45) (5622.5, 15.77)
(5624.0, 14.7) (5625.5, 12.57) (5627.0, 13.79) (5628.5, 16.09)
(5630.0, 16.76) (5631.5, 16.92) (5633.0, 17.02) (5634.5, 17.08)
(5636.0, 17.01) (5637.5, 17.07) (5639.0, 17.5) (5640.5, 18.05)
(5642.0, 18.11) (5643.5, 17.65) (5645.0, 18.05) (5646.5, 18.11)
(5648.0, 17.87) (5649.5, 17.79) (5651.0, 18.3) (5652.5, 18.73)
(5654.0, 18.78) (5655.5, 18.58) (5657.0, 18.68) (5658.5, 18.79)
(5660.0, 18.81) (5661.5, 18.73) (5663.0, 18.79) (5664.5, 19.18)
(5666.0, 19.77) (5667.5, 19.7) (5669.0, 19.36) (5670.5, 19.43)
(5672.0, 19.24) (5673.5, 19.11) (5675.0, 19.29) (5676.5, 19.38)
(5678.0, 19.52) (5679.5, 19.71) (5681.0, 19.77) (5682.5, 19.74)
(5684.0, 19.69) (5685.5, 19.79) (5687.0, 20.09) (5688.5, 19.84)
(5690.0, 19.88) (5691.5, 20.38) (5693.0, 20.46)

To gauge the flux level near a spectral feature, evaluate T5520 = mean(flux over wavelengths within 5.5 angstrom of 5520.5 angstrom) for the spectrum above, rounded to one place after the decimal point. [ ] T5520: 15.4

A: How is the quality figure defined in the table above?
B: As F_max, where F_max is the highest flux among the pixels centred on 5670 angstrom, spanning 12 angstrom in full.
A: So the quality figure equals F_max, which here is 19.77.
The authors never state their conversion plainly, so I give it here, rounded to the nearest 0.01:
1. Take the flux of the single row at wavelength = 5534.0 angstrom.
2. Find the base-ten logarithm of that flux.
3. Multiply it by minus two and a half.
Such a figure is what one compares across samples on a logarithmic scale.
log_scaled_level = -3.04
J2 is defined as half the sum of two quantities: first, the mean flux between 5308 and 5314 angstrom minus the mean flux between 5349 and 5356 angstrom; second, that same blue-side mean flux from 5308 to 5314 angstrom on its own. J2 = 8.3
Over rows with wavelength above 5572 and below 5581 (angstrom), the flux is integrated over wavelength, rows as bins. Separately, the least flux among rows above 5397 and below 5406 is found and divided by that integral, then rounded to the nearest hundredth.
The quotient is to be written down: 0.12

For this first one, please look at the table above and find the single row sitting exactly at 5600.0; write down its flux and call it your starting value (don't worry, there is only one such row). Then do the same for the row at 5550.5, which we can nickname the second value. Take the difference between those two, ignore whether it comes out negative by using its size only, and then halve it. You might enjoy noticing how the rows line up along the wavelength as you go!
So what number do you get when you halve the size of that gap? 0.13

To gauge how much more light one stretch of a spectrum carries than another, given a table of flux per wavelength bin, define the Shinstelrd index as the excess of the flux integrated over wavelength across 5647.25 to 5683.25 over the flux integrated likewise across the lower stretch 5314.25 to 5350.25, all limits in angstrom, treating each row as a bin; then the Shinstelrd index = 100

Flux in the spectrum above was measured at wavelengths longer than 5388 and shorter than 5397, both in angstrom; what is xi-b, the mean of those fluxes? 15.5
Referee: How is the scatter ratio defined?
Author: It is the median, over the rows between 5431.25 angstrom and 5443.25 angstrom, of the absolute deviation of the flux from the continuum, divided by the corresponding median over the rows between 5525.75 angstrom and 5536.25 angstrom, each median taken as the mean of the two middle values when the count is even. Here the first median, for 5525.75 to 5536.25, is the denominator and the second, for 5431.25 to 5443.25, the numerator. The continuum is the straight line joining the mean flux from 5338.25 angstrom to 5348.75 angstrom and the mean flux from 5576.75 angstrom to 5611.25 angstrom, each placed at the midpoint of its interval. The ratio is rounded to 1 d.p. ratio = 2.2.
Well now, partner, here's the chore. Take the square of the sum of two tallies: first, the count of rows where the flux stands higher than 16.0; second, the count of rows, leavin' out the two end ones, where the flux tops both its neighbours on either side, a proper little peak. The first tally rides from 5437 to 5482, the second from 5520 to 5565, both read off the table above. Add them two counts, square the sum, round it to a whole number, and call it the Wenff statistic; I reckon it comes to 144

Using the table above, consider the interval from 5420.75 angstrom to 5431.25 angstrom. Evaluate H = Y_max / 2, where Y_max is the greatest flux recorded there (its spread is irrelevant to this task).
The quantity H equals 8.1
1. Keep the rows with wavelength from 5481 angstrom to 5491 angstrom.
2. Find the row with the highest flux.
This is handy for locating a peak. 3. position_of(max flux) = 5481.5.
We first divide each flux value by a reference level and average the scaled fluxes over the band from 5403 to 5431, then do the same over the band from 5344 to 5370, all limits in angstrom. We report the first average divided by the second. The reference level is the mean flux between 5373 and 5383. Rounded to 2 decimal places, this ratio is 0.97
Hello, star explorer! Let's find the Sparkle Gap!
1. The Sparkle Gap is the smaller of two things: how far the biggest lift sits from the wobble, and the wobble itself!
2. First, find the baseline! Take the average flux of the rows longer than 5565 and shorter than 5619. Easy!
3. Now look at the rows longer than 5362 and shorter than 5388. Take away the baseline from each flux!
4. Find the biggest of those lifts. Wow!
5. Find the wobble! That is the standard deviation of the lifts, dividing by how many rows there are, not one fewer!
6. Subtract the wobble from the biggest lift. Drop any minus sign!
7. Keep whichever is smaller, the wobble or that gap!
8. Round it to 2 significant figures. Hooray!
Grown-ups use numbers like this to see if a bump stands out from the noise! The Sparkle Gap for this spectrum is 0.36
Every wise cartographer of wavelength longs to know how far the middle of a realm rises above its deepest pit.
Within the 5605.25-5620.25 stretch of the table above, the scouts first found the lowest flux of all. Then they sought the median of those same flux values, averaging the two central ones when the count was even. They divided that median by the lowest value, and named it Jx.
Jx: 1.428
